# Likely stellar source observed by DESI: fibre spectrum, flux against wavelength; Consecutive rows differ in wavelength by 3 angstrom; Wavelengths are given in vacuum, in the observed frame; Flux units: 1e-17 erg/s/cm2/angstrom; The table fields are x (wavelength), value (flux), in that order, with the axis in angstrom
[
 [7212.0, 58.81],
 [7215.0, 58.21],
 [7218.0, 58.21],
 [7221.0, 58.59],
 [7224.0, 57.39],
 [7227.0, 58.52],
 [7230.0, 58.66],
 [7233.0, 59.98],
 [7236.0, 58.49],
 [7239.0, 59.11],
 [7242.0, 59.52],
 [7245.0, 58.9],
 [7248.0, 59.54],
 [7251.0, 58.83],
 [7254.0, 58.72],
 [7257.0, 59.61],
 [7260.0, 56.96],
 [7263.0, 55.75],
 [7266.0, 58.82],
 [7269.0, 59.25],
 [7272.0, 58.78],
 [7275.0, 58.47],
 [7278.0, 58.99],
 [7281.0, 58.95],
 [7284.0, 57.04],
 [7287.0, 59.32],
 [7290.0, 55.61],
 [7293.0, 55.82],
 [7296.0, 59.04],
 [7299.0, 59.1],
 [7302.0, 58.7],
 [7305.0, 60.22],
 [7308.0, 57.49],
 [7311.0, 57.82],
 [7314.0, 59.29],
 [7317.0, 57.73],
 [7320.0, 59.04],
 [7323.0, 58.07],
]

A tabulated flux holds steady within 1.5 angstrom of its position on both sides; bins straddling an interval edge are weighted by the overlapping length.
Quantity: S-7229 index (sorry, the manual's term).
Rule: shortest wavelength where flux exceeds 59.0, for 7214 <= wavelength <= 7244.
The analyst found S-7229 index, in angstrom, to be 7233.0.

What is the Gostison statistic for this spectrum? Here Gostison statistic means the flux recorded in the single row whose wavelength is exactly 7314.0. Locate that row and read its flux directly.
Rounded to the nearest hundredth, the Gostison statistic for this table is 59.29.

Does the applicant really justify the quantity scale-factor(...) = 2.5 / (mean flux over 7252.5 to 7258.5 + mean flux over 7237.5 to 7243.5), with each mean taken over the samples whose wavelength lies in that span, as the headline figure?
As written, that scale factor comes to 0.0211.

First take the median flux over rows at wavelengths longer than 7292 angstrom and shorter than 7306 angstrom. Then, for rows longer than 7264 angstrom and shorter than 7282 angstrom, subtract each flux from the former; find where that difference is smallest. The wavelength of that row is 7269.0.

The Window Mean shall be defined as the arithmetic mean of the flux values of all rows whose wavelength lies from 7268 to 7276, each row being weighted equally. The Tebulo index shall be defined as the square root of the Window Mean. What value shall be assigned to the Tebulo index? 7.67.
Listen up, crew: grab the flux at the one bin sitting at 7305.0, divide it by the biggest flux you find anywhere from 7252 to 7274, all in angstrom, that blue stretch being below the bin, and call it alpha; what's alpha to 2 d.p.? 1.01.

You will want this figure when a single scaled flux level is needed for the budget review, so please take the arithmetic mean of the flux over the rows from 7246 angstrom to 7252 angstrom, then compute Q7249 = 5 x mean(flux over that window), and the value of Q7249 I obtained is 296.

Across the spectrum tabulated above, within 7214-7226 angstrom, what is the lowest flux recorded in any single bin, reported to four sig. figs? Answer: 57.39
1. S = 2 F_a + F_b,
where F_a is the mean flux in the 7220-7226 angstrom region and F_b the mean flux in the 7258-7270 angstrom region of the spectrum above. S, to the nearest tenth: 173.7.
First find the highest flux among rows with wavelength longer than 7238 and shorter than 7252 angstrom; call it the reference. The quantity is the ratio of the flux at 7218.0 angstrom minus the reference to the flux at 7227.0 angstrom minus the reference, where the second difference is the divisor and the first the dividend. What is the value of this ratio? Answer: 1.3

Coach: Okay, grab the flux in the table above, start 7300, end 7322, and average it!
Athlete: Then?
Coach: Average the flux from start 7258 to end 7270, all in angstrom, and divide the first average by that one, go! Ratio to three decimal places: 1.016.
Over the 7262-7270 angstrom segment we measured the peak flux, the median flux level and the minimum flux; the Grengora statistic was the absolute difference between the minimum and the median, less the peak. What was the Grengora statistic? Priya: -56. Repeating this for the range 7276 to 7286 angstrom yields -57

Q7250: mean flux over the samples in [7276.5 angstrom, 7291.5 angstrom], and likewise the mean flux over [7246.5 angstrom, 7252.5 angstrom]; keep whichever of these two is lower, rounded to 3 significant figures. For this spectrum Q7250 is 58.0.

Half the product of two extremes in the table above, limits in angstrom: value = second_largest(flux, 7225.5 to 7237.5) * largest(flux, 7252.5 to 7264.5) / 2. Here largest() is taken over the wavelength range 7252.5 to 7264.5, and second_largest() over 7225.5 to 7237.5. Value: 1748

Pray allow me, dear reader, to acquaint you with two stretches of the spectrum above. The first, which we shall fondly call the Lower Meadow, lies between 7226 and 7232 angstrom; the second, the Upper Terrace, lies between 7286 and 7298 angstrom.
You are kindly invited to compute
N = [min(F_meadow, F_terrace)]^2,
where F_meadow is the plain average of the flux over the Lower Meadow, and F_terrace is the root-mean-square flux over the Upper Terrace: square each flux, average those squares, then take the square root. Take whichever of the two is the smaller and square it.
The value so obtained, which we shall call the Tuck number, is 3303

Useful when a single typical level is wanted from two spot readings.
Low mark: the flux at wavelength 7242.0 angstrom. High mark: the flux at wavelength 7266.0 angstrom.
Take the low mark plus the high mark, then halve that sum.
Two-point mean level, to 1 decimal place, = 59.2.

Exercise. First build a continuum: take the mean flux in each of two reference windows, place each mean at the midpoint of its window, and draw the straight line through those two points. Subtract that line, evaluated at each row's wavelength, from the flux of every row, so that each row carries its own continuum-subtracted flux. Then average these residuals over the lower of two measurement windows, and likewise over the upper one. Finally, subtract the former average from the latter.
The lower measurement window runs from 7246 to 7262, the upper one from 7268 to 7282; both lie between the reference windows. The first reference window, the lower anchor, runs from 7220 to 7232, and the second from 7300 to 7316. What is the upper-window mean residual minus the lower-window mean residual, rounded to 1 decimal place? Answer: 0.1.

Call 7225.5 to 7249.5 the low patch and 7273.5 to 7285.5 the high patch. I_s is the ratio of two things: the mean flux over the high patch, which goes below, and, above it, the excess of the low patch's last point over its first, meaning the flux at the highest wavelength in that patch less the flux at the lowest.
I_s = 0.02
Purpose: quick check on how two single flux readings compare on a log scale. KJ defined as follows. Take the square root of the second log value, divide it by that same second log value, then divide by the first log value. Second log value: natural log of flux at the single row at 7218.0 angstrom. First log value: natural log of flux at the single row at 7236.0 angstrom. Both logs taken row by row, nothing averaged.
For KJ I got 0.122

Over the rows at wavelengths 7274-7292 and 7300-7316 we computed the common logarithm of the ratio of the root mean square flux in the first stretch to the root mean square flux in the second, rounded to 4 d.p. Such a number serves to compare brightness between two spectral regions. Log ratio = -0.0047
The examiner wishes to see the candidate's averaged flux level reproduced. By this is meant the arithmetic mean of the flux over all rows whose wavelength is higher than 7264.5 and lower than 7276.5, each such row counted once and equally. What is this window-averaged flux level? 58.8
